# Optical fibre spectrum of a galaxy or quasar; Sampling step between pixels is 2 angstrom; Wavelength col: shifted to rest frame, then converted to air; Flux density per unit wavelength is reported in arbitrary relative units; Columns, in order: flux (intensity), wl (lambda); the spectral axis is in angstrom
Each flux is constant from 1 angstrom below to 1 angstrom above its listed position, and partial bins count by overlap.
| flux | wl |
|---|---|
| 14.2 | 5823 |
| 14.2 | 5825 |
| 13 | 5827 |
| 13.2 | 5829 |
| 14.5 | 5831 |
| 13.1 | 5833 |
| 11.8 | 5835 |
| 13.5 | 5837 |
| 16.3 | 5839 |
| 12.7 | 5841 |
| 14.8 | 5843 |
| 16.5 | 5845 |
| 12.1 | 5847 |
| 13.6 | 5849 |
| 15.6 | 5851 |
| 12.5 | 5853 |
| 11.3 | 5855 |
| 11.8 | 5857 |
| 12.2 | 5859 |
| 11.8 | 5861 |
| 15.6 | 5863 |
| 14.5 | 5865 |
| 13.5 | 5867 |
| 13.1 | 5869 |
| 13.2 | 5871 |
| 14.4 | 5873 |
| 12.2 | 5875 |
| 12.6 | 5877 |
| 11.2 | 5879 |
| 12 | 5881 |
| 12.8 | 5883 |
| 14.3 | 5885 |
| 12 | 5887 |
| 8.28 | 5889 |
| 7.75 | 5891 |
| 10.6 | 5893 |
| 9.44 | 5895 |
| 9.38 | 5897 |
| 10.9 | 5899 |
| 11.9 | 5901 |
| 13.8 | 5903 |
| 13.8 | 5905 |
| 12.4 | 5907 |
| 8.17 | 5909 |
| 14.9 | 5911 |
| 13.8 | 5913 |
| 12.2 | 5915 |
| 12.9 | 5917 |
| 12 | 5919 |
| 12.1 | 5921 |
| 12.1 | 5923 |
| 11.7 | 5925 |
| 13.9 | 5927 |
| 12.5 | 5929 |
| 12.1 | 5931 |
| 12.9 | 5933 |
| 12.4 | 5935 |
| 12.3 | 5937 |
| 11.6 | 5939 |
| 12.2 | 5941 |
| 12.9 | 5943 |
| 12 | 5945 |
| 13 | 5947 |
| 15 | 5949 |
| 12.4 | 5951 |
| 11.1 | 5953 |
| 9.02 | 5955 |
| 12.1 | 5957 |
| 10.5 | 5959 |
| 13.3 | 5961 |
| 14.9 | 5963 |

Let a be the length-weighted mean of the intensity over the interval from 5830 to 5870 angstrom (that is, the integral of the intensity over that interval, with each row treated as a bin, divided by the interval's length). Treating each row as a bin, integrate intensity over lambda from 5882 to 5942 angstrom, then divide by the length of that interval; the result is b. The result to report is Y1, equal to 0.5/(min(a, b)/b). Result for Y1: 0.50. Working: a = 13.5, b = 11.9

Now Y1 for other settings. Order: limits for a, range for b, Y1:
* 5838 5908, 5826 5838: 0.52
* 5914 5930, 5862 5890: 0.52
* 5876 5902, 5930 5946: 0.56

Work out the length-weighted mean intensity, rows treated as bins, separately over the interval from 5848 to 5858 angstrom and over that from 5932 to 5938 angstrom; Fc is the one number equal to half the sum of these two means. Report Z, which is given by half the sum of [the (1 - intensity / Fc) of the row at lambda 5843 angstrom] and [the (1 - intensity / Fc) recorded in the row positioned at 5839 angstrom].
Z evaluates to -0.22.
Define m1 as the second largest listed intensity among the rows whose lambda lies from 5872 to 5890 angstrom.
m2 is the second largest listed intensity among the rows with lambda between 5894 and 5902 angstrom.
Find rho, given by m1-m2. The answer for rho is 3.4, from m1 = 14.3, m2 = 10.9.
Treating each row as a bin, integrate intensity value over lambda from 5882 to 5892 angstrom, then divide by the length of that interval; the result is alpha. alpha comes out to 11.0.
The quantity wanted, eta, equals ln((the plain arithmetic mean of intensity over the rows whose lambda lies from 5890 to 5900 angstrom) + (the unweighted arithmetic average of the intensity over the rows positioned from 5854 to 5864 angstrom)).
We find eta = 3.10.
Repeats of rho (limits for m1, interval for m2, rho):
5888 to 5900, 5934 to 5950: -2.4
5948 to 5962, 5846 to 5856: -0.3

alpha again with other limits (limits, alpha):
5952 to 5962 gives 11.2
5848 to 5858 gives 13.0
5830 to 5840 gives 13.8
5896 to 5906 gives 12.0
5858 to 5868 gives 13.5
